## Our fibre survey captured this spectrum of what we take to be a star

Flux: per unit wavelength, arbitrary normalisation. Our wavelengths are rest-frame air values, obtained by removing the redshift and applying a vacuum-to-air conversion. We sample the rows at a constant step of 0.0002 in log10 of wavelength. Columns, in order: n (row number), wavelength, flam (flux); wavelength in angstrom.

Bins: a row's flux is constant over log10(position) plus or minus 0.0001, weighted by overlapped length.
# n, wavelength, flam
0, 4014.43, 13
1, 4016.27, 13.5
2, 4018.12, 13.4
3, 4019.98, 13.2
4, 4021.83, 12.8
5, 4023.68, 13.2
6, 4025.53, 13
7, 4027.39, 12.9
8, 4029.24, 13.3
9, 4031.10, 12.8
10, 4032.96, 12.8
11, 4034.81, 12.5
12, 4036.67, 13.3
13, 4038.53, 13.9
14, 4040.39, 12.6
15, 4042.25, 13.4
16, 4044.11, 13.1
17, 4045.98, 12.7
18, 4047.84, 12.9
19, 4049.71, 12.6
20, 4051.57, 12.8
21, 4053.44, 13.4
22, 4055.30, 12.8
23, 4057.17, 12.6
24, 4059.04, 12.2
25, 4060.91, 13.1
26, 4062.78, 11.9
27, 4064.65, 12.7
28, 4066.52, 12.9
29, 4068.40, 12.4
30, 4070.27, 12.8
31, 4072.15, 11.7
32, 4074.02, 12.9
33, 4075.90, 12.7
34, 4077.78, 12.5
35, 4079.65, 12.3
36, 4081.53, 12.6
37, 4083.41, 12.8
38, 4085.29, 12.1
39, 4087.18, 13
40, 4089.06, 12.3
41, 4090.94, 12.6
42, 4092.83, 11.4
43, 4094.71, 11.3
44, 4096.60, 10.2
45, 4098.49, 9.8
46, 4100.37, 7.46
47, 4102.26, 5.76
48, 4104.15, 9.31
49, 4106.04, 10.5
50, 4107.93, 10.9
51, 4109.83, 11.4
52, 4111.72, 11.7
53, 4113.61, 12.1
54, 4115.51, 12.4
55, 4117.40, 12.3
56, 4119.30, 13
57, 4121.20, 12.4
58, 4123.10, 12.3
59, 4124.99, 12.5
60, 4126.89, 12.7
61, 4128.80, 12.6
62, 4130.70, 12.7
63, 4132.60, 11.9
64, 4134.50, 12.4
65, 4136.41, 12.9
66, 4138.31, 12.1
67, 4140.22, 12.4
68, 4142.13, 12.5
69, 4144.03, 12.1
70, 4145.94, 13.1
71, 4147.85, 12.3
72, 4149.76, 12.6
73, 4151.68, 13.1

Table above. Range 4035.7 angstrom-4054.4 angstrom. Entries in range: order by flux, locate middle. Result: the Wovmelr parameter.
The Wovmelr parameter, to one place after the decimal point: 13.0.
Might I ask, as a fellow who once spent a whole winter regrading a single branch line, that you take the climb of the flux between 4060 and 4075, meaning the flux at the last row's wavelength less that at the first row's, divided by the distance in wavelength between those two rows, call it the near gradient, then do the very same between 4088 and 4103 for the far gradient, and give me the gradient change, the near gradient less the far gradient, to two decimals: 0.48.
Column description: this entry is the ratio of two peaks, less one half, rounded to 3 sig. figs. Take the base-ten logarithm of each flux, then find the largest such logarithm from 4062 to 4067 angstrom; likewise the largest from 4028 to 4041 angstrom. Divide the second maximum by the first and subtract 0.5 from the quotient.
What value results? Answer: 0.529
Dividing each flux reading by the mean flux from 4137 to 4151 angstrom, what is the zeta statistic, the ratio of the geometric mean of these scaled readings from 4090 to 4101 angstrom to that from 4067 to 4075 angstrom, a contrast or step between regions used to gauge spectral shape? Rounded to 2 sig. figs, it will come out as 0.83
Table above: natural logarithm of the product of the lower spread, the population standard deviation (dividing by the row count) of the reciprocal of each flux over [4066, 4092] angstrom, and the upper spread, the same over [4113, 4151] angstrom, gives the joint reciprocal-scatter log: -12.3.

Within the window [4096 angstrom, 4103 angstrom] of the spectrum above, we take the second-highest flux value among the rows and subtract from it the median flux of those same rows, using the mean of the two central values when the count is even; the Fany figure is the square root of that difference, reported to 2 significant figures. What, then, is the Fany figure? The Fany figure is 1.1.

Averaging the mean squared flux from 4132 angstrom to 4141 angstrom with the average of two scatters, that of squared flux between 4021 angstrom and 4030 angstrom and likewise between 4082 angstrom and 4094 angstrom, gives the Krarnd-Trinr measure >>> 81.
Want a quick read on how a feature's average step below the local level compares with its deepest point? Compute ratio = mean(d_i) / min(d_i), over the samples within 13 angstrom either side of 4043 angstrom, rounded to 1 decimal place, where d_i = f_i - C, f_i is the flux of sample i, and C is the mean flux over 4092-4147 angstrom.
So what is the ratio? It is 1.5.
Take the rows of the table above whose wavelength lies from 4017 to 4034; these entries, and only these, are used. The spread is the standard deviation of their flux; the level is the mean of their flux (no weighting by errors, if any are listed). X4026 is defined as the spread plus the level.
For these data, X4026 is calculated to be 13.3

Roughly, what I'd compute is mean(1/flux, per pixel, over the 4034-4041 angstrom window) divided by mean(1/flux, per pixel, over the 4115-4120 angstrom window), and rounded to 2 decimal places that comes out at 0.96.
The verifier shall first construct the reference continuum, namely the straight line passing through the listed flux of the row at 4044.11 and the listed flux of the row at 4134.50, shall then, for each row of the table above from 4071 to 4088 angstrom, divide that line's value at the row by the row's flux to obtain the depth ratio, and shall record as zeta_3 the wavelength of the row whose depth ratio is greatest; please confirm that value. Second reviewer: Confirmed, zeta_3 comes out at 4072.15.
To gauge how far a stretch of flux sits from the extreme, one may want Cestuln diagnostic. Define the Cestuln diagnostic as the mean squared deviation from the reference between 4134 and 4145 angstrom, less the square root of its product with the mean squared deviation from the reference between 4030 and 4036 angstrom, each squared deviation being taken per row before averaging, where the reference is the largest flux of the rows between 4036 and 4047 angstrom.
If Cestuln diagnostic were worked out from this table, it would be 0.5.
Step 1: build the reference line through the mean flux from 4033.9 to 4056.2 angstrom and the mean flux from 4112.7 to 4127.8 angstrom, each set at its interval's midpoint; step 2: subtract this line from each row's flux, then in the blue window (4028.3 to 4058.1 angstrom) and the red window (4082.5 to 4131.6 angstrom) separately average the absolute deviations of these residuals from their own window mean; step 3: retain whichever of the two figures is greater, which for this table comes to 1.3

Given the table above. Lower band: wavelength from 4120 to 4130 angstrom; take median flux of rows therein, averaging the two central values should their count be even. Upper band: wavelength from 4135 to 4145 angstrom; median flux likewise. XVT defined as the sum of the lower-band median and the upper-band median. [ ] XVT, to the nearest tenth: 24.9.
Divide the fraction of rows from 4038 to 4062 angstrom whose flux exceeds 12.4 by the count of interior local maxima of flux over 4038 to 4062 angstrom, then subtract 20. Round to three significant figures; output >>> -19.7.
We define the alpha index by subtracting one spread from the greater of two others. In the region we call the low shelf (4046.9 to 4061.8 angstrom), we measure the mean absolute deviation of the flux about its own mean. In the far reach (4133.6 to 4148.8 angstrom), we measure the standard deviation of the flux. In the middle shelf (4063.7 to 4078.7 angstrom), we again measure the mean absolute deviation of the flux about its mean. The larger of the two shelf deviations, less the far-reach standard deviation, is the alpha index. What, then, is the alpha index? -0.1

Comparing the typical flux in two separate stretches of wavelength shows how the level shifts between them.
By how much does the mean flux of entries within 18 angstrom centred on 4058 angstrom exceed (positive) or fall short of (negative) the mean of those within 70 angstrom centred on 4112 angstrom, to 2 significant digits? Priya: 0.96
